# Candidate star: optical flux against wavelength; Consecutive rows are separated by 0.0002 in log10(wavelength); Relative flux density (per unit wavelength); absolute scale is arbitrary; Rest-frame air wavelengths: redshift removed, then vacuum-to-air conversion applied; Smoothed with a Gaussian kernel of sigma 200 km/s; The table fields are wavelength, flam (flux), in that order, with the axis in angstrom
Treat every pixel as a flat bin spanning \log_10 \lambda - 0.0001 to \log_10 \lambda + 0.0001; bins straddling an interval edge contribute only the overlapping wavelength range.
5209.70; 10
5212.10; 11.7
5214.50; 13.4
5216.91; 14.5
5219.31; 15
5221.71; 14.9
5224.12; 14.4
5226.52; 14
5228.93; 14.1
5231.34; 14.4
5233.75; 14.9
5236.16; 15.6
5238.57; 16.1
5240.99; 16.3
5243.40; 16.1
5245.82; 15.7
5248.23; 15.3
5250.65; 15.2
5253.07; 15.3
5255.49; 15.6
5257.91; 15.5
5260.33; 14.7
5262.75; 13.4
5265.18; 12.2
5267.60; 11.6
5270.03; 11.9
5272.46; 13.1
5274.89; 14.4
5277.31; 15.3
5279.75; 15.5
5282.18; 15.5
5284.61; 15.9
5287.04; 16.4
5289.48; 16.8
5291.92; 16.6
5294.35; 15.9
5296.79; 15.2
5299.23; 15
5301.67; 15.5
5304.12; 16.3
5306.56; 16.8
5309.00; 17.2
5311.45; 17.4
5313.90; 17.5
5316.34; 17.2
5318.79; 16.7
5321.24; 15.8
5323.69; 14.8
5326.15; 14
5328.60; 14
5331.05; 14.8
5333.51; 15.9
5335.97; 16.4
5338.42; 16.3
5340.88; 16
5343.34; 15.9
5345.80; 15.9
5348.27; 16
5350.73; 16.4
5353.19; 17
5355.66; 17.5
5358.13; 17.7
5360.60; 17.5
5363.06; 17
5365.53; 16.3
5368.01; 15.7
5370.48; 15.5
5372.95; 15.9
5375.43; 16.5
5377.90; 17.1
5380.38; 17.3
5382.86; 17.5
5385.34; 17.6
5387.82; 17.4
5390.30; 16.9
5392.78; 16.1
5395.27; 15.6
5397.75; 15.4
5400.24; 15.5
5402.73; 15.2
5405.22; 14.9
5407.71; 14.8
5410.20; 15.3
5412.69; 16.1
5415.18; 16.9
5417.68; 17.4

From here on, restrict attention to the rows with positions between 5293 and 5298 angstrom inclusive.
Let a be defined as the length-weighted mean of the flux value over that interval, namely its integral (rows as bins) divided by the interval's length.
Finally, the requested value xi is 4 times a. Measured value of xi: 62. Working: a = 15.6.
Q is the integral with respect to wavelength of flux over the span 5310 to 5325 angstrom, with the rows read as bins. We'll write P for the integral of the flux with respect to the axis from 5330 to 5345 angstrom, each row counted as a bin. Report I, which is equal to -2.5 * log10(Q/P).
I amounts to -0.04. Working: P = 238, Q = 248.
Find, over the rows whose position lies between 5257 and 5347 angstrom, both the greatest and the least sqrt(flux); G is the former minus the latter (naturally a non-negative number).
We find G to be 0.78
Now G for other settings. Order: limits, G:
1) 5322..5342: 0.31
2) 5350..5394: 0.27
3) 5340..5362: 0.22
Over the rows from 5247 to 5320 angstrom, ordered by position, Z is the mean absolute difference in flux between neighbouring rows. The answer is 0.51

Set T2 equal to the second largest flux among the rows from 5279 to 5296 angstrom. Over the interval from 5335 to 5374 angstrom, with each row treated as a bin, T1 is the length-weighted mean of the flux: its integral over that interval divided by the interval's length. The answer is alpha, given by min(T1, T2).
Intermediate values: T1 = 16.4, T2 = 16.6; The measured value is 16.4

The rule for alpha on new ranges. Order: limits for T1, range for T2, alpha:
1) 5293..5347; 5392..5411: 15.6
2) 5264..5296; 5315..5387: 14.7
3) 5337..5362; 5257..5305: 16.6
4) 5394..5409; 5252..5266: 15.2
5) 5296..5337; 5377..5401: 15.9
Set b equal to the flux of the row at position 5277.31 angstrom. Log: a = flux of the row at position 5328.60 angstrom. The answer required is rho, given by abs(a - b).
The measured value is 1.3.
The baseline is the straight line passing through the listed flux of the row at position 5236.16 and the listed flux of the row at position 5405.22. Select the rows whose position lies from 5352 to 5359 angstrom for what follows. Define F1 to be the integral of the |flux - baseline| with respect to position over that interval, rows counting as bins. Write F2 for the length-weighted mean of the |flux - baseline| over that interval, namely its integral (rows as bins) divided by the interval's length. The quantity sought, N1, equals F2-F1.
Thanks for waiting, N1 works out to -14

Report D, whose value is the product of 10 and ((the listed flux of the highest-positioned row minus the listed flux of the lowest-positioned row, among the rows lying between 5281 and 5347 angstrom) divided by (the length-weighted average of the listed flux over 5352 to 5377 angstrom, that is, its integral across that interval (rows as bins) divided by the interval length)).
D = 0.24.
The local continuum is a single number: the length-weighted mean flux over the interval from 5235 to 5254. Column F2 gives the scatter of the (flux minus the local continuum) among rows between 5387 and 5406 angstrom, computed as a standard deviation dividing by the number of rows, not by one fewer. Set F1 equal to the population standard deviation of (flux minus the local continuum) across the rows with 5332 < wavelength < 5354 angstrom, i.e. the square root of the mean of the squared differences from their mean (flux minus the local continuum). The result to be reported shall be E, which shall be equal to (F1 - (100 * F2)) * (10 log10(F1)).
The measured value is 372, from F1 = 0.35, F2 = 0.81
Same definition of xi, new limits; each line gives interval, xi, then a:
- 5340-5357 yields 66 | 16.4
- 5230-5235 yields 59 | 14.6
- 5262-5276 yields 51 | 12.7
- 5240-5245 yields 65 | 16.2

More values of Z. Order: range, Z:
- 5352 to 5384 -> 0.41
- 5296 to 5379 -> 0.45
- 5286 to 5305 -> 0.50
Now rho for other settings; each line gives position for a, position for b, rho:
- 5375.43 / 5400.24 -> 1.0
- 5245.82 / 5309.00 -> 1.5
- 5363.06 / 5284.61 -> 1.1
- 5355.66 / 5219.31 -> 2.5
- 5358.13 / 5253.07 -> 2.4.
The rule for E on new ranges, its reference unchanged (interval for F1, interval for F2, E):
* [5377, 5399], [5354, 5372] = 82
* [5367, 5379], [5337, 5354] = 84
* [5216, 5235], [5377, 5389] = 76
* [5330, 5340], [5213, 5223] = 124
